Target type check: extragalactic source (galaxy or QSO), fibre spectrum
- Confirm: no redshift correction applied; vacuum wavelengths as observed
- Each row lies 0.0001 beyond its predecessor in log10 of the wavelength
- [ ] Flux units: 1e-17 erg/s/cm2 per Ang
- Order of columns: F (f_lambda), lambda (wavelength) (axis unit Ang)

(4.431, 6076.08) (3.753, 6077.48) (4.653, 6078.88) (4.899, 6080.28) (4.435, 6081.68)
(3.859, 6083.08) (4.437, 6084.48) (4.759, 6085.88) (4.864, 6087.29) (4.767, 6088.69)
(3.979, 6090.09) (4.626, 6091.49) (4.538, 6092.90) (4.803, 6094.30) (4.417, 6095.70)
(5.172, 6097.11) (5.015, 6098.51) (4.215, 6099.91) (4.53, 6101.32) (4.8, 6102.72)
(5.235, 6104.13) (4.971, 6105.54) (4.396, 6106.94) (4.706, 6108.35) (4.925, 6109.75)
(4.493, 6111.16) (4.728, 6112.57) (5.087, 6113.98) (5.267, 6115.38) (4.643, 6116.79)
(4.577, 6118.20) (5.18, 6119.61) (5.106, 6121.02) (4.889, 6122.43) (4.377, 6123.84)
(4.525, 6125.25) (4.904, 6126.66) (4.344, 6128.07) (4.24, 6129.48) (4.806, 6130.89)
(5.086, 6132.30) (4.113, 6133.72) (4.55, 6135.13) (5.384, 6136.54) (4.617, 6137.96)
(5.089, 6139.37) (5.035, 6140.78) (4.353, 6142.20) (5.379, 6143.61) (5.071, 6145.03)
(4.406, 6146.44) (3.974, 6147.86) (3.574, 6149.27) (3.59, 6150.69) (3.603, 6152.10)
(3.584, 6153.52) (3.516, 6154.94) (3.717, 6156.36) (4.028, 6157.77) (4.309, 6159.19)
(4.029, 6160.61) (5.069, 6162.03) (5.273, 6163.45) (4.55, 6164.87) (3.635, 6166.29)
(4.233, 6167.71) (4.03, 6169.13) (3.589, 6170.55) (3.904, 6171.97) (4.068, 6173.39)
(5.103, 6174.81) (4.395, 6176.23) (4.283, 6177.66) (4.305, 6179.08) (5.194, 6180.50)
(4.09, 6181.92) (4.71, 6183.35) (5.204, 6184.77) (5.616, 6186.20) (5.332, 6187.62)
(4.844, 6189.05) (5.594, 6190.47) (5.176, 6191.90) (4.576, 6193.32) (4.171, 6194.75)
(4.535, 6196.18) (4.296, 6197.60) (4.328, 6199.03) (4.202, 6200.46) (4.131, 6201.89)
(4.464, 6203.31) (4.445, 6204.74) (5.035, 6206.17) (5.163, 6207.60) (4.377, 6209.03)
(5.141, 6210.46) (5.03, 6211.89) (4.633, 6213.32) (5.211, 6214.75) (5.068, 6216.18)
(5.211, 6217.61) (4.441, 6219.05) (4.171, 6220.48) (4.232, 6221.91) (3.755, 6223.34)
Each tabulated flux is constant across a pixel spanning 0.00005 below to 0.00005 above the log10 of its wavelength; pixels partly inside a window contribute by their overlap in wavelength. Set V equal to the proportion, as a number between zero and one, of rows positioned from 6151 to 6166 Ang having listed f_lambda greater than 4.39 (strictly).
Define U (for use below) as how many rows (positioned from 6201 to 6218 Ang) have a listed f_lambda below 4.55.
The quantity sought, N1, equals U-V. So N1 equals 4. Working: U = 4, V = 0.3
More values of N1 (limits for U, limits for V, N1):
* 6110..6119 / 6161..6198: 0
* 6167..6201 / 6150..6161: 14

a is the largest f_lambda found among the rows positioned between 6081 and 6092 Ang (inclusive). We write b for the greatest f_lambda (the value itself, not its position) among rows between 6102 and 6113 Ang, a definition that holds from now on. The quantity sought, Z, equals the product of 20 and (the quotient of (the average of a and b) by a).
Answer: 20.8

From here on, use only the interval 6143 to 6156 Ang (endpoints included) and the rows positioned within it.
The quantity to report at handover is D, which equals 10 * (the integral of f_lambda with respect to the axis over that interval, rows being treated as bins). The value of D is 527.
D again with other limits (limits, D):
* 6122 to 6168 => 2032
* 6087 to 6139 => 2459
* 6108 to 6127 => 915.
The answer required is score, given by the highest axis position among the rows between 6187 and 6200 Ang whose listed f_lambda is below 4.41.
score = 6199.03 Ang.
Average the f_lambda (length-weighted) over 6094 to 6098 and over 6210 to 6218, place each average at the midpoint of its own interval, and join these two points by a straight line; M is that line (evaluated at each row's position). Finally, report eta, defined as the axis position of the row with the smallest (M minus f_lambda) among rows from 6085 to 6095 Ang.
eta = 6087.29 Ang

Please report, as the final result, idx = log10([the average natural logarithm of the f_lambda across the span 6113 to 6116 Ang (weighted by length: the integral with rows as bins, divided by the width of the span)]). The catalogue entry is 0.214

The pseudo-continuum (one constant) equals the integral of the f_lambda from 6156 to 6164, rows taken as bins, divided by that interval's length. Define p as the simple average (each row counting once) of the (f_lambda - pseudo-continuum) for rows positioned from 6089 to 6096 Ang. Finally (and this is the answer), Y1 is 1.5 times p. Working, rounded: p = 0.05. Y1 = 0.08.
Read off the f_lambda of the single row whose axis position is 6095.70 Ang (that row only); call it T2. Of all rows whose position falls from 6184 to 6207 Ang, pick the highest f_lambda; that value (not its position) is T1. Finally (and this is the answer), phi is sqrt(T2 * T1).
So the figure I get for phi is 4.98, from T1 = 5.616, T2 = 4.417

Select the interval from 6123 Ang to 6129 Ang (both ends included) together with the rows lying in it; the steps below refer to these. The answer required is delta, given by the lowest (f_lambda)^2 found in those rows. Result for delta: 18.9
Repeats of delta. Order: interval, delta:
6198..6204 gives 17.1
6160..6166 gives 16.2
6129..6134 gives 16.9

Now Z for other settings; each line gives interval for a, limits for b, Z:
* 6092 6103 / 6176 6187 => 20.9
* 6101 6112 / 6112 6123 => 20.1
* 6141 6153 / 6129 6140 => 20.0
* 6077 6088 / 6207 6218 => 20.6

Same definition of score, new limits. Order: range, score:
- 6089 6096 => 6090.09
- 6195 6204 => 6201.89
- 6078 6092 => 6090.09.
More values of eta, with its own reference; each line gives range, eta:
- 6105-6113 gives 6105.54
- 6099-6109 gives 6104.13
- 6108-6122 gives 6115.38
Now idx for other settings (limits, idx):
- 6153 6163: 0.145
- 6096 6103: 0.190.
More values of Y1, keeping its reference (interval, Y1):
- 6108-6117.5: 0.63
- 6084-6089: 0.43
